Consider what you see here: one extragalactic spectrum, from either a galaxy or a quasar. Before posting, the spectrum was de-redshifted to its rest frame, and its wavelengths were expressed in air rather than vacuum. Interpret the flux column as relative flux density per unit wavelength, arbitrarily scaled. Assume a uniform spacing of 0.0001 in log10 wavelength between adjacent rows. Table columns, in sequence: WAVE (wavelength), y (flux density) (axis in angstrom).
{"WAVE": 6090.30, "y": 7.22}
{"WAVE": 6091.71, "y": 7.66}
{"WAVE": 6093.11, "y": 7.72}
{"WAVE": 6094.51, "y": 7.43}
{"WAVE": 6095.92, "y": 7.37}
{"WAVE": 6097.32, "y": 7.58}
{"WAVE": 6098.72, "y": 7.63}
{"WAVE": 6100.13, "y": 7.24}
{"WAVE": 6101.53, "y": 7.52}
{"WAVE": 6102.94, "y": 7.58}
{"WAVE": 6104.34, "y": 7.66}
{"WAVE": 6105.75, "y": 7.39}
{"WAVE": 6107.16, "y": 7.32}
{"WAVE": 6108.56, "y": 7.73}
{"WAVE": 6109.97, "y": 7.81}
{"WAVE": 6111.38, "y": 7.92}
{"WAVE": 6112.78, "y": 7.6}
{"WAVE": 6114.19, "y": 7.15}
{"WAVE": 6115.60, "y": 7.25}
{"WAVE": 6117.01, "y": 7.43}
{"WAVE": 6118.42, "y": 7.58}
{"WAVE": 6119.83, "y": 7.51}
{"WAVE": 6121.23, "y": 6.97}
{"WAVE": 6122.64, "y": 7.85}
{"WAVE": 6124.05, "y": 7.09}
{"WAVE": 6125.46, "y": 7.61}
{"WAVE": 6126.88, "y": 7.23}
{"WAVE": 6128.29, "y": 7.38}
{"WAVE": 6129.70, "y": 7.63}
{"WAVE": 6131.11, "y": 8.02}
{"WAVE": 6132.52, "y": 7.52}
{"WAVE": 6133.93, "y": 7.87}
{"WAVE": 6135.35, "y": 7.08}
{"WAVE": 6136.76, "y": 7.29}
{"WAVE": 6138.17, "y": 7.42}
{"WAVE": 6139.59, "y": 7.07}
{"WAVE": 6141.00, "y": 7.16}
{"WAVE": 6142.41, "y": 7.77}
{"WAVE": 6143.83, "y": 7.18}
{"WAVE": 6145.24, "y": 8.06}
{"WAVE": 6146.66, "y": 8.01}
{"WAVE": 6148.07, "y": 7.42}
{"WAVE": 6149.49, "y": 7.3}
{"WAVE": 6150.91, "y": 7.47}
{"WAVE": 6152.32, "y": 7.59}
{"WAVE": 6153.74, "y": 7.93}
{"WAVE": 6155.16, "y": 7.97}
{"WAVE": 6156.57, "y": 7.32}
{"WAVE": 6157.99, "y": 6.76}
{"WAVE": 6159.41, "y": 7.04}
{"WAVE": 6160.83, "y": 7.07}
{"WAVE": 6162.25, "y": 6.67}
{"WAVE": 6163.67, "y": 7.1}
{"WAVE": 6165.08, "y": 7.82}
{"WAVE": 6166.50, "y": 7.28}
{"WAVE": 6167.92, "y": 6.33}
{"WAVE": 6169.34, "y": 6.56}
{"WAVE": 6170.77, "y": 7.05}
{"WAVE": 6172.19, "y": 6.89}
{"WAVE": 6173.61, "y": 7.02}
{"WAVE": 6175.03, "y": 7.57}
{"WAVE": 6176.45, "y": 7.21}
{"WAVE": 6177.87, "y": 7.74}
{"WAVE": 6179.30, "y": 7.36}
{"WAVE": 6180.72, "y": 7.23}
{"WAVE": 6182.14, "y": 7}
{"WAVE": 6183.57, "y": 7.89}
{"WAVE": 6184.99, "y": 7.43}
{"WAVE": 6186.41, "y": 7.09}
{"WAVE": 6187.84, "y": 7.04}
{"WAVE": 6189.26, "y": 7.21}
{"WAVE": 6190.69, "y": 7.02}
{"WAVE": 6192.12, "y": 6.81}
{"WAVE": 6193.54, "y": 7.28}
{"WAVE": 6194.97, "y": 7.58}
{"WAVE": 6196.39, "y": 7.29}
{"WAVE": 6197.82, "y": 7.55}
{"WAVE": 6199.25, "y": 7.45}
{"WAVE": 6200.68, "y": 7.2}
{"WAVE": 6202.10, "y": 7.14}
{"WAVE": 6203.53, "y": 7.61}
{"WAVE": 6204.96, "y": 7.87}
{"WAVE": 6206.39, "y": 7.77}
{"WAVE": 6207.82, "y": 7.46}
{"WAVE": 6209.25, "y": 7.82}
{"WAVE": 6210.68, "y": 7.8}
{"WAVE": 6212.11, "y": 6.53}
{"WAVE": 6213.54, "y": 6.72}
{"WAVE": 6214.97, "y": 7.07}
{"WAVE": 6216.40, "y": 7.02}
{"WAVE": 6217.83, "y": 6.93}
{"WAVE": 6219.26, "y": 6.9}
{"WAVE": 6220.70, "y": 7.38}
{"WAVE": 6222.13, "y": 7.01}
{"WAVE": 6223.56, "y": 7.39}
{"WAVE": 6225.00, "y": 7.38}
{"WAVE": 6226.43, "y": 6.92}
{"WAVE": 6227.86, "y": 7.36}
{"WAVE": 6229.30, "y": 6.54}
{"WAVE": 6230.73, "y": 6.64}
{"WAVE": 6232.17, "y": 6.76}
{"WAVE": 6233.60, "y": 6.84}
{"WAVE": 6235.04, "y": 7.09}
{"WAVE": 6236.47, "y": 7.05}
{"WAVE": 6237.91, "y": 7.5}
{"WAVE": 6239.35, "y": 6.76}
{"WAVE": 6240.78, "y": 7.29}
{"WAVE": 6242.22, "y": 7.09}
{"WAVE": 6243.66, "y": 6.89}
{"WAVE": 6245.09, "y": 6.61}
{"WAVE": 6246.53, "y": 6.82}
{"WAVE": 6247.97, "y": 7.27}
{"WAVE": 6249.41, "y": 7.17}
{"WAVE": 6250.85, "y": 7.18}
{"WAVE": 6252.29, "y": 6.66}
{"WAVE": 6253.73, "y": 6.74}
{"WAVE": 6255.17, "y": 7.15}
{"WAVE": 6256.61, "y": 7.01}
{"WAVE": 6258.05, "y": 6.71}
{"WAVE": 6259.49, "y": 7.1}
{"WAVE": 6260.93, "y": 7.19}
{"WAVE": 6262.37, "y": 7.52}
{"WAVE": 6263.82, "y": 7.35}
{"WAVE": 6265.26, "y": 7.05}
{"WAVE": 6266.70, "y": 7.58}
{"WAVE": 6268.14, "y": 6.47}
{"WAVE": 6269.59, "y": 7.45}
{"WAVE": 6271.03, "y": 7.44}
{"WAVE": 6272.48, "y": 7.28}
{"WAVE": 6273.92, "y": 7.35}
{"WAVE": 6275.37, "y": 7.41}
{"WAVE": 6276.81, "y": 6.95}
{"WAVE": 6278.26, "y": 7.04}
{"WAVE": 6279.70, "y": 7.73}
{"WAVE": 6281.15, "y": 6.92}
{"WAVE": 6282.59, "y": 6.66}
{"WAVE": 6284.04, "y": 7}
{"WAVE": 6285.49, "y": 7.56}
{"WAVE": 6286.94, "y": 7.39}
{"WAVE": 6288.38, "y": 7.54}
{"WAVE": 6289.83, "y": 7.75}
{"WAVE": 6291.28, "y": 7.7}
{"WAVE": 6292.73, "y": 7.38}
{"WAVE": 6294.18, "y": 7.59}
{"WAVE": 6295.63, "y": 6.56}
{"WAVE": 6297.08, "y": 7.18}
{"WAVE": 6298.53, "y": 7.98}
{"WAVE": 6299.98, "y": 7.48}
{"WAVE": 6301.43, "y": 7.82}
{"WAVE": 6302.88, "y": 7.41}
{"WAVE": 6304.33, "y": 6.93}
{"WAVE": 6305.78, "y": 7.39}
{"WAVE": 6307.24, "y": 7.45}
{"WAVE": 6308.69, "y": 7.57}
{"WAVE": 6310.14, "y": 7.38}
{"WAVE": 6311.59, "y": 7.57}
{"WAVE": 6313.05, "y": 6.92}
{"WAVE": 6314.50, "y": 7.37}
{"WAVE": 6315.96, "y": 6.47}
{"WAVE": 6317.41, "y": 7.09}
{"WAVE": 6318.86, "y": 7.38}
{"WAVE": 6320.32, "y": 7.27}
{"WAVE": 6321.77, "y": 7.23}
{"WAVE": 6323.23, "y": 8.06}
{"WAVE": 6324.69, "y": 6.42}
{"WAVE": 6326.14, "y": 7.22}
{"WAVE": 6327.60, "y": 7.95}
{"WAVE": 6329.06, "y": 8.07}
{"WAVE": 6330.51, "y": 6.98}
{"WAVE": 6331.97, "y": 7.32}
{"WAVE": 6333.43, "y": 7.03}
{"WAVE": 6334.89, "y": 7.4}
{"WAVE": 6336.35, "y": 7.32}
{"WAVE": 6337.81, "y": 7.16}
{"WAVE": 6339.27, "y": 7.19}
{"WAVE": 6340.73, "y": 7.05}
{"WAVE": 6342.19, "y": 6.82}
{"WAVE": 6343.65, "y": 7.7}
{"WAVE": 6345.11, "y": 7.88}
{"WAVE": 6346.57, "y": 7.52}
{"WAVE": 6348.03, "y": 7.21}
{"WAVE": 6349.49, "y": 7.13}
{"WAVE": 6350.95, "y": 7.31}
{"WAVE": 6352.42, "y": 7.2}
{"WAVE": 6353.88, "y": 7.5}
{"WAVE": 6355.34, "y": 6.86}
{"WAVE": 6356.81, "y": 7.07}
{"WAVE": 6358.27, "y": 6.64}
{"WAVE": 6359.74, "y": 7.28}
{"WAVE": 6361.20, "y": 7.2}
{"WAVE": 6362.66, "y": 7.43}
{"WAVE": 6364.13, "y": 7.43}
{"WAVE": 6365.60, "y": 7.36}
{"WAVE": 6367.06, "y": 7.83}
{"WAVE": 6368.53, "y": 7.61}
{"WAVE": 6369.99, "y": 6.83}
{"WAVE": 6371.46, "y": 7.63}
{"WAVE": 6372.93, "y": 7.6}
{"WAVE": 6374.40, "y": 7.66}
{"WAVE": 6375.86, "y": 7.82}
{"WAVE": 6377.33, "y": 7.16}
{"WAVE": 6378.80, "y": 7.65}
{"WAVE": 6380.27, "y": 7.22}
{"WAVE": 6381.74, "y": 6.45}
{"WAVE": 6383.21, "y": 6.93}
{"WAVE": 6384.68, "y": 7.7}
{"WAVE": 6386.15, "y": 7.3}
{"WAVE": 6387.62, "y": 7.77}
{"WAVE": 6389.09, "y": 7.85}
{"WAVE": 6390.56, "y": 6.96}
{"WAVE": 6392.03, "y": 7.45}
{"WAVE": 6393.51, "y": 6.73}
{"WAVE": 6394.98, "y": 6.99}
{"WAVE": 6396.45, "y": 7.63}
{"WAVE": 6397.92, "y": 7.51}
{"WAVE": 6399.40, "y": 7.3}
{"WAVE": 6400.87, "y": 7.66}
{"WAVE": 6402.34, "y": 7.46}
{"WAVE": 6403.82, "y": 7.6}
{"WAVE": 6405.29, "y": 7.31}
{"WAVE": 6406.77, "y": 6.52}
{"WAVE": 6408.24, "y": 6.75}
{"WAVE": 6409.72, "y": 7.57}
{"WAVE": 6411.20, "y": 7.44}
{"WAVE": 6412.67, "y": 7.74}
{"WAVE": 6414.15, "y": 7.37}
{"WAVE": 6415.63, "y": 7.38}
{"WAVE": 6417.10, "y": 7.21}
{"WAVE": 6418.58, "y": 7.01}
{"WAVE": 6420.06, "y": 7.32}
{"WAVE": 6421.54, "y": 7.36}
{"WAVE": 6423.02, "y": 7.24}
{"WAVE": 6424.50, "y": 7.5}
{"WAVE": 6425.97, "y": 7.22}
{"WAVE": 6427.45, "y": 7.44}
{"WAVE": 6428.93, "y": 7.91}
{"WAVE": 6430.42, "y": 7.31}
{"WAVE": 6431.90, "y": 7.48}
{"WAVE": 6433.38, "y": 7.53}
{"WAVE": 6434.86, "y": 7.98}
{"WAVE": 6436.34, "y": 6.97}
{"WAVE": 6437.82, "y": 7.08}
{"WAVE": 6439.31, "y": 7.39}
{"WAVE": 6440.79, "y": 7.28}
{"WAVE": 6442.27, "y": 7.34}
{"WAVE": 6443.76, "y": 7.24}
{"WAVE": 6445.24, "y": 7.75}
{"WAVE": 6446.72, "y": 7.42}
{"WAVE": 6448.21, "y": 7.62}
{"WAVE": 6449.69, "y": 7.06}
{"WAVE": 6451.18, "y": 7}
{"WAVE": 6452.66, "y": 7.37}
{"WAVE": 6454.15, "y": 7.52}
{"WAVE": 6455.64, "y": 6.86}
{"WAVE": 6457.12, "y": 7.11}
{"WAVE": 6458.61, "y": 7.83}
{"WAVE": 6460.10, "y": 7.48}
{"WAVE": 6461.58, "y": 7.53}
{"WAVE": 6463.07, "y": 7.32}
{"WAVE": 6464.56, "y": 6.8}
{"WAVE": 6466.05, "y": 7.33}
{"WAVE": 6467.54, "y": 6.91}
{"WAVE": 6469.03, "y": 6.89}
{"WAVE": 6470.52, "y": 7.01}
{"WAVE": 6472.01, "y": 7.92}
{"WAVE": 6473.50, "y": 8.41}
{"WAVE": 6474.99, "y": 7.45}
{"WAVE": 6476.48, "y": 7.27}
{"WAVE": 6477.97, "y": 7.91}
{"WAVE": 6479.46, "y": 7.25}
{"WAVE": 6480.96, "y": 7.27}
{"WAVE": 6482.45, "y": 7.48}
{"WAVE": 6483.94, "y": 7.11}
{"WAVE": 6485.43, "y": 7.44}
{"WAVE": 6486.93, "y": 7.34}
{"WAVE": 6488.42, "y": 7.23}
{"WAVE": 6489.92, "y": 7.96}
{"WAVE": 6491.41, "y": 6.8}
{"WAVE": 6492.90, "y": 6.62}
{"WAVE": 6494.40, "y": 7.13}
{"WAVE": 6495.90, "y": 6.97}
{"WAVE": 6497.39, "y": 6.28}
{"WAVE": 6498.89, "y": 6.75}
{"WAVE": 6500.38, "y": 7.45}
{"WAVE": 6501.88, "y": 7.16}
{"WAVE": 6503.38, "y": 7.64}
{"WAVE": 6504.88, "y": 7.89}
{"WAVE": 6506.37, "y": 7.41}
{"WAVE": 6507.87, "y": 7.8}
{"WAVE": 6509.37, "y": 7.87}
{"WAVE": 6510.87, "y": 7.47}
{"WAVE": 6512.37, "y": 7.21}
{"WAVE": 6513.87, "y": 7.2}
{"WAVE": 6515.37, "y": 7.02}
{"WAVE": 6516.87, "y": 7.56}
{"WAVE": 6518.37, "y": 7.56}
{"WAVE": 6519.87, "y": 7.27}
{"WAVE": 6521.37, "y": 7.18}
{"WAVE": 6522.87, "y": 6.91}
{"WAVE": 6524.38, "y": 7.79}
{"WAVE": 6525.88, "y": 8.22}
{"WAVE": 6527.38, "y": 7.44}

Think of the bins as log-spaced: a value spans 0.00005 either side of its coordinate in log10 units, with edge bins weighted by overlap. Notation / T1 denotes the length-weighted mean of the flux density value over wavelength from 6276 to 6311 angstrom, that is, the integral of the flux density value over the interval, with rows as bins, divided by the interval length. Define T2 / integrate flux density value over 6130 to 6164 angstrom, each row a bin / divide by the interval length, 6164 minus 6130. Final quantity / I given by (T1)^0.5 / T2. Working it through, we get 0.365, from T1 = 7.35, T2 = 7.43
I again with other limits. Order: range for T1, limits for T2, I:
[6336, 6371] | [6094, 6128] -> 0.361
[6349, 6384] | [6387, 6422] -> 0.368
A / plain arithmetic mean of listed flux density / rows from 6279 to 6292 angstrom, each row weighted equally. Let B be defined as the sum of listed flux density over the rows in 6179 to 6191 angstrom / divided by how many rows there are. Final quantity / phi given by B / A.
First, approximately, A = 7.36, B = 7.25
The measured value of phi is 0.985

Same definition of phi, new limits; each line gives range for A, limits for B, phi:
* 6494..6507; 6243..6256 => 0.966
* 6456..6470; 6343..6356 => 1.017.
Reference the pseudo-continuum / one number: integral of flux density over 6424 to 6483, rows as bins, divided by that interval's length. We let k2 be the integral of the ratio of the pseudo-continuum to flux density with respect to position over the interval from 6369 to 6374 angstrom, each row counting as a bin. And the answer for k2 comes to 5.0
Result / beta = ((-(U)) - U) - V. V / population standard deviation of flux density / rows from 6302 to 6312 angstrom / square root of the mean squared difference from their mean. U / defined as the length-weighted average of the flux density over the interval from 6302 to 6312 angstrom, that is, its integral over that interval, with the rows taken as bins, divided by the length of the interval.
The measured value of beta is -15.0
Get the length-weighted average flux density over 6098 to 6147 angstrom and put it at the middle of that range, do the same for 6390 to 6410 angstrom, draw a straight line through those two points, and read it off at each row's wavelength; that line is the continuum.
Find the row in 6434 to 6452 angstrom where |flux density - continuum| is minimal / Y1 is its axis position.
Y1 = 6443.76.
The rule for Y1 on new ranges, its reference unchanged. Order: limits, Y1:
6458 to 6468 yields 6463.07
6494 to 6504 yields 6501.88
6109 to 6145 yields 6119.83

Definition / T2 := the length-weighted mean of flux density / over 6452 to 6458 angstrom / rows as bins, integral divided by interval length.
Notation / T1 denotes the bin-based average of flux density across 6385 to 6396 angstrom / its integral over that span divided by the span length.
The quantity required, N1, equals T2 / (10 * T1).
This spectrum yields 0.099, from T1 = 7.32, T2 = 7.22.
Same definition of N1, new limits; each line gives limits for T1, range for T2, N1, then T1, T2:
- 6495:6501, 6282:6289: 0.105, 6.86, 7.24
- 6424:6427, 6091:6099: 0.102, 7.38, 7.56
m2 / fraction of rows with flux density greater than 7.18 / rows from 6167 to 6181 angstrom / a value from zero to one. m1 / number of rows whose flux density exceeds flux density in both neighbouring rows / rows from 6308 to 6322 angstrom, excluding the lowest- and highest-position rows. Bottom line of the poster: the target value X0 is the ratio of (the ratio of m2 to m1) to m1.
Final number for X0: 0.056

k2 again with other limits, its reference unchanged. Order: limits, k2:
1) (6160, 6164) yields 4.3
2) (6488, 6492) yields 4.0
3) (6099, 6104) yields 4.9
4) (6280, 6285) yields 5.3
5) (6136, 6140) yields 4.1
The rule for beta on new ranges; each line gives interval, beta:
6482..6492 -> -15.0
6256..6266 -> -14.5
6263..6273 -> -14.8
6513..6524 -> -14.7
